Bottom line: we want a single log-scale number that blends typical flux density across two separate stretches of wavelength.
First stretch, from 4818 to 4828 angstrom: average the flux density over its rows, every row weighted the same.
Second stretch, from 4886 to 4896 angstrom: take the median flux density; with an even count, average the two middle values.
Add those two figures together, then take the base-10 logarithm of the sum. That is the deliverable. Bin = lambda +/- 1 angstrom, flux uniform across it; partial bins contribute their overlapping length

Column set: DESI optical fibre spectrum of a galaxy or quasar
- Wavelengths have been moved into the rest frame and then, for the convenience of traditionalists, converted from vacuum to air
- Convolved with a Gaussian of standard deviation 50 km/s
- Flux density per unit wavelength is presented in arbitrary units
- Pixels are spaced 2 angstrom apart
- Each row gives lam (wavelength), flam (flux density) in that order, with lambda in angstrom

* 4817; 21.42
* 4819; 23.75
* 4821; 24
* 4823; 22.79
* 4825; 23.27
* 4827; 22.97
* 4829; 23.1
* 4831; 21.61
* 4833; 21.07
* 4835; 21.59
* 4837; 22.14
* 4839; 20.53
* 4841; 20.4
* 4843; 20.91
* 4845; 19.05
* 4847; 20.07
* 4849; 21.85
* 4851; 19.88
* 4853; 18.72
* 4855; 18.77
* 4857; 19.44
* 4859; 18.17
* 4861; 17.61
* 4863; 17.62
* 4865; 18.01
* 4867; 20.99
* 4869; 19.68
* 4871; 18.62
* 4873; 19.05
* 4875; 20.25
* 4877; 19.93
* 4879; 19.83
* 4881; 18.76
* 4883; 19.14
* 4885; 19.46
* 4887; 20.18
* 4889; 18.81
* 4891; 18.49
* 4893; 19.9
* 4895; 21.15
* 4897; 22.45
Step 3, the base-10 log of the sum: 1.64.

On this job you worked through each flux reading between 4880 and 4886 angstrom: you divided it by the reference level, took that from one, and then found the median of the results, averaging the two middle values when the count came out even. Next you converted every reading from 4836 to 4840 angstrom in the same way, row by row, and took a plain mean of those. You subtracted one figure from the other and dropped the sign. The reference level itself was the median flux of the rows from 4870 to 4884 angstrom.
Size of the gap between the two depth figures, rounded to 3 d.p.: 0.115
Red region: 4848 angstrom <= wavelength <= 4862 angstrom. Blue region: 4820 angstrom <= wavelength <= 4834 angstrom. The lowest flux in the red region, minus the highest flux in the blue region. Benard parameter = -6.4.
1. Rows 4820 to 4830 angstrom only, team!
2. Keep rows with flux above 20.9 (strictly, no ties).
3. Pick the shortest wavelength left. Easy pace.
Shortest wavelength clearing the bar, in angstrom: 4821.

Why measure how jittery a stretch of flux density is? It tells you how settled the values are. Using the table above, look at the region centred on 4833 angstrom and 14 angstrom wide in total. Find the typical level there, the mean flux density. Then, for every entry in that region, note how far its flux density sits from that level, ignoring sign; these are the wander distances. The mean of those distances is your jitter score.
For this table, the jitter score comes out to 0.8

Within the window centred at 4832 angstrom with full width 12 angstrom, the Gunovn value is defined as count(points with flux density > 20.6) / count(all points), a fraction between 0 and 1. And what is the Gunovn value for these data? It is 1.0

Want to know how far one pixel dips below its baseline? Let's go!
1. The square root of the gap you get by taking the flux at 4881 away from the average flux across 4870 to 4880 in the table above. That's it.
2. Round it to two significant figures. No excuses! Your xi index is 0.88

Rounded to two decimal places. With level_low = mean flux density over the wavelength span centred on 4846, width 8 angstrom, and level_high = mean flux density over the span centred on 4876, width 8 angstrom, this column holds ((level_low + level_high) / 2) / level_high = 1.02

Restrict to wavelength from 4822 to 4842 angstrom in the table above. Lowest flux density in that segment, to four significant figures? 20.40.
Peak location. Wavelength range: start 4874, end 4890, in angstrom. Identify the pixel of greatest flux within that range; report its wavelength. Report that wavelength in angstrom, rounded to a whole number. 4875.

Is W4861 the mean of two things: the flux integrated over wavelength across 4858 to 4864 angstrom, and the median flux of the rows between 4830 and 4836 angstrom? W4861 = 64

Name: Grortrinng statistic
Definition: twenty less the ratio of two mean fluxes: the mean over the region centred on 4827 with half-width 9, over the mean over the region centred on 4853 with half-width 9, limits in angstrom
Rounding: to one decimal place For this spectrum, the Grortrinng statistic 18.8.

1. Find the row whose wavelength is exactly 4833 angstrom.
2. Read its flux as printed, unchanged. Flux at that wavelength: 21.07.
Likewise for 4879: 19.83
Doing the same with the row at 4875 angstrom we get 20.25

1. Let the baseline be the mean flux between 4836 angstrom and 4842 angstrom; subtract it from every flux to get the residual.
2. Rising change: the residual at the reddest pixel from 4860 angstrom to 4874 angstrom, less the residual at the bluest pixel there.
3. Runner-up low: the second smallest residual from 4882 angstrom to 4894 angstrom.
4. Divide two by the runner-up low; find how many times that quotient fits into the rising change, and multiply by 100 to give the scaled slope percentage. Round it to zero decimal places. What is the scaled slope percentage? -159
